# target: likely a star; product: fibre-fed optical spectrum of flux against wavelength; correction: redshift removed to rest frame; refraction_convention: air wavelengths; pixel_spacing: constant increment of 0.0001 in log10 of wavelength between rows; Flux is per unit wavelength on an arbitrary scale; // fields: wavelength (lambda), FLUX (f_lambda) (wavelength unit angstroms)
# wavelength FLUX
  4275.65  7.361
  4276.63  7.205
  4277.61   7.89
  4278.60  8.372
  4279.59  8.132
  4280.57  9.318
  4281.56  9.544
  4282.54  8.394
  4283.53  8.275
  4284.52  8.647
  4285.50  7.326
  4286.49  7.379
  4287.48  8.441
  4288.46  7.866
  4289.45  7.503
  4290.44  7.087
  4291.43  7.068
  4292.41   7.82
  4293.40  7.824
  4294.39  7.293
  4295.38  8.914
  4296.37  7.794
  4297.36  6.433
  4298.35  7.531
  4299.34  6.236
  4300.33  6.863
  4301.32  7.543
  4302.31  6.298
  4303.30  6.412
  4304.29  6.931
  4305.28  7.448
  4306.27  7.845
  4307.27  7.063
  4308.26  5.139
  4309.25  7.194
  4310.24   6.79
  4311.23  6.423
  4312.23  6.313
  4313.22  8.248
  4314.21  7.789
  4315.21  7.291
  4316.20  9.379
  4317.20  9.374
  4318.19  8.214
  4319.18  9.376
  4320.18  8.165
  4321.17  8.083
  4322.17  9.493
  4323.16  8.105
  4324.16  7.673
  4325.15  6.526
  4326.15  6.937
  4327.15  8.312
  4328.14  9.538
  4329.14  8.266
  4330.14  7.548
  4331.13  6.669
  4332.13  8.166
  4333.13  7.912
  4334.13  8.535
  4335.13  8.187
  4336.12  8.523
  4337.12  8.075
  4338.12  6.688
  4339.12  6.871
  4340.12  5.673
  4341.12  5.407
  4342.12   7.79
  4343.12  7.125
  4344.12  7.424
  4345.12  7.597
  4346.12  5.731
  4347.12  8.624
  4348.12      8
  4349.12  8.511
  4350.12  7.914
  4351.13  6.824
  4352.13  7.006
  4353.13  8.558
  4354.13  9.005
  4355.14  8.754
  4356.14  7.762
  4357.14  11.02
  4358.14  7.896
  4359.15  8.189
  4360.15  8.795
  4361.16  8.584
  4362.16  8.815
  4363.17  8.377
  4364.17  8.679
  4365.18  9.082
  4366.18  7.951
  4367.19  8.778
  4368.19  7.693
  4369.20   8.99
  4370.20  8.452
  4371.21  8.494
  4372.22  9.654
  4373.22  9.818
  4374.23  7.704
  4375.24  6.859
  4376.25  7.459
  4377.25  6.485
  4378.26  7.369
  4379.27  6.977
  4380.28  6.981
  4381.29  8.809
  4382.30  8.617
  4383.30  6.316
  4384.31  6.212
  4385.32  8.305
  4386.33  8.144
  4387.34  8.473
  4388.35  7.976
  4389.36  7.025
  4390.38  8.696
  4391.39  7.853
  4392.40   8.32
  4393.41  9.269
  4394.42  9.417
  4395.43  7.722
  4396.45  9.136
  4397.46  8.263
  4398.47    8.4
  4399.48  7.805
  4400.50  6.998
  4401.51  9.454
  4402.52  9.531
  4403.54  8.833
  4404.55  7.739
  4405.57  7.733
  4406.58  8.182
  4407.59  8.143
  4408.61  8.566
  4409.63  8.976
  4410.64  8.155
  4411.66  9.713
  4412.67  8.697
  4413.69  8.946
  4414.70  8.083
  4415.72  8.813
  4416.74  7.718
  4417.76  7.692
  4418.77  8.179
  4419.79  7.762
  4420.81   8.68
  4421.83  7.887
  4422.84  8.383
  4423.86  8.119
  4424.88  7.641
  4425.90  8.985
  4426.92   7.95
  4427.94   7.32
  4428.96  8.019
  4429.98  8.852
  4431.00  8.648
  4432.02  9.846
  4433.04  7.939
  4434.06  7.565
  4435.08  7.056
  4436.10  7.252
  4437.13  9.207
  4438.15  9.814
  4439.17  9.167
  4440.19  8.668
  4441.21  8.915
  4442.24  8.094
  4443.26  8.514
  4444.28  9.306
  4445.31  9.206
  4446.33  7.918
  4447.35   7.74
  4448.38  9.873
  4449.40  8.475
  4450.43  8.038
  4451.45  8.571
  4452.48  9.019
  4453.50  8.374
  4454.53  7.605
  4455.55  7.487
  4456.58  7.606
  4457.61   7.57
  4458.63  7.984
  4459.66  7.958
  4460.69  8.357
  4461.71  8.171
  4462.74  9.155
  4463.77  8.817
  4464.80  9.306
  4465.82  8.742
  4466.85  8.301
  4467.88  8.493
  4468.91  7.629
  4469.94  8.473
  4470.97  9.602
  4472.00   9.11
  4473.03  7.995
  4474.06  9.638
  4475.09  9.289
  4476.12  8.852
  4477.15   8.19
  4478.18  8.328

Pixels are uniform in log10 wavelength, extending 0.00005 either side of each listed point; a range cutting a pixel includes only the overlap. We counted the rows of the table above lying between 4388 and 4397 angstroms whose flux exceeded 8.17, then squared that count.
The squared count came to 25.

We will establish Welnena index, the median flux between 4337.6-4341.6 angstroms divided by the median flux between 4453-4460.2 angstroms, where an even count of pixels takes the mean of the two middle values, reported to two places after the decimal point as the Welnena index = 0.81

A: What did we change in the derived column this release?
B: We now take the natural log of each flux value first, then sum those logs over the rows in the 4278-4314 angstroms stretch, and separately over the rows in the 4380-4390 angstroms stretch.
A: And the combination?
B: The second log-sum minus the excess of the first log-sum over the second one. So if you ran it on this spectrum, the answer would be -32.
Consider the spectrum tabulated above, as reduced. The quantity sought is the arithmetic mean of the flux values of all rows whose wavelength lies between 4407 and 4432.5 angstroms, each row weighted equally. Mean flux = 8.4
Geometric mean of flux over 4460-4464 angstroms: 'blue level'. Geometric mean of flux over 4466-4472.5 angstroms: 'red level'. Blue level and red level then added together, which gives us 17.2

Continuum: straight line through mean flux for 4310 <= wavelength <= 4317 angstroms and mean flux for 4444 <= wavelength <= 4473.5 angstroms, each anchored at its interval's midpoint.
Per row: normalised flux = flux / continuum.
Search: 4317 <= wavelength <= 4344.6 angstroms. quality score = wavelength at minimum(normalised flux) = 4341.12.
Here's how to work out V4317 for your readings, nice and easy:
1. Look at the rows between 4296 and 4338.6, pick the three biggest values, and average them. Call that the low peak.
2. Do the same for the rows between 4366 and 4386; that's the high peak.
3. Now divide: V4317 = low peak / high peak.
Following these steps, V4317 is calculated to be 1.00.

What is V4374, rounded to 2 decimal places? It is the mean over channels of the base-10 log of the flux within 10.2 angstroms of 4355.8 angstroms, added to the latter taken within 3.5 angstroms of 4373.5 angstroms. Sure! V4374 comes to 1.83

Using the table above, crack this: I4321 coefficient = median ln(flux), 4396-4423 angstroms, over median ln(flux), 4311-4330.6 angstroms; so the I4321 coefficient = 1.01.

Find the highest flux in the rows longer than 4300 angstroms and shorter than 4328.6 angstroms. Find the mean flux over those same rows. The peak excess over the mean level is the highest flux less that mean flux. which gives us 1.9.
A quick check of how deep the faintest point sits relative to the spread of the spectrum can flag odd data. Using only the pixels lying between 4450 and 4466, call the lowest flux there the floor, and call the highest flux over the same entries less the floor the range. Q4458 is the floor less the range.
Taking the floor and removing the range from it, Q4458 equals 5.7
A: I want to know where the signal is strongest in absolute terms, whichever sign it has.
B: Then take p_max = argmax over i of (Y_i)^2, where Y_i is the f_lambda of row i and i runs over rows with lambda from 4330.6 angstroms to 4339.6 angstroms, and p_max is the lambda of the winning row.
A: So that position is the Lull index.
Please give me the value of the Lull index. 4334.13 angstroms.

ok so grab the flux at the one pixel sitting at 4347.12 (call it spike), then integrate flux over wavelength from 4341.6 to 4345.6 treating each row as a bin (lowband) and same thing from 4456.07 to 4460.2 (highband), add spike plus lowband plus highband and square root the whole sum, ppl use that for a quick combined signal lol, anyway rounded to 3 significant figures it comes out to 8.40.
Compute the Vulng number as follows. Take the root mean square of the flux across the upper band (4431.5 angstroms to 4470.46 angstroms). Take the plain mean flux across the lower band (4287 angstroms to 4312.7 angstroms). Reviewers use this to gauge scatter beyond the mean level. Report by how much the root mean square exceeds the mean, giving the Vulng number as 1.3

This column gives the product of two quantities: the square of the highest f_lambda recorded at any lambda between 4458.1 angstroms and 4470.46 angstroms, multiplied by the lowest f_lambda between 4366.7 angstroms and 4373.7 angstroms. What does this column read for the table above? 666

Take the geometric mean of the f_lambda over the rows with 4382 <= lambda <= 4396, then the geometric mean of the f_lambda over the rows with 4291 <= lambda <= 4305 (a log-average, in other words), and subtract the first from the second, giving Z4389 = -0.79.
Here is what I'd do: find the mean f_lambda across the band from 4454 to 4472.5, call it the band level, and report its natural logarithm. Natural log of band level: 2.12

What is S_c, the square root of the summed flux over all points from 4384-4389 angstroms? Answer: 6.25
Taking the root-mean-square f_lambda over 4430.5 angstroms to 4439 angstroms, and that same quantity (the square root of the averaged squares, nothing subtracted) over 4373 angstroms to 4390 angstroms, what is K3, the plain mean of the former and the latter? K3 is 8.1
